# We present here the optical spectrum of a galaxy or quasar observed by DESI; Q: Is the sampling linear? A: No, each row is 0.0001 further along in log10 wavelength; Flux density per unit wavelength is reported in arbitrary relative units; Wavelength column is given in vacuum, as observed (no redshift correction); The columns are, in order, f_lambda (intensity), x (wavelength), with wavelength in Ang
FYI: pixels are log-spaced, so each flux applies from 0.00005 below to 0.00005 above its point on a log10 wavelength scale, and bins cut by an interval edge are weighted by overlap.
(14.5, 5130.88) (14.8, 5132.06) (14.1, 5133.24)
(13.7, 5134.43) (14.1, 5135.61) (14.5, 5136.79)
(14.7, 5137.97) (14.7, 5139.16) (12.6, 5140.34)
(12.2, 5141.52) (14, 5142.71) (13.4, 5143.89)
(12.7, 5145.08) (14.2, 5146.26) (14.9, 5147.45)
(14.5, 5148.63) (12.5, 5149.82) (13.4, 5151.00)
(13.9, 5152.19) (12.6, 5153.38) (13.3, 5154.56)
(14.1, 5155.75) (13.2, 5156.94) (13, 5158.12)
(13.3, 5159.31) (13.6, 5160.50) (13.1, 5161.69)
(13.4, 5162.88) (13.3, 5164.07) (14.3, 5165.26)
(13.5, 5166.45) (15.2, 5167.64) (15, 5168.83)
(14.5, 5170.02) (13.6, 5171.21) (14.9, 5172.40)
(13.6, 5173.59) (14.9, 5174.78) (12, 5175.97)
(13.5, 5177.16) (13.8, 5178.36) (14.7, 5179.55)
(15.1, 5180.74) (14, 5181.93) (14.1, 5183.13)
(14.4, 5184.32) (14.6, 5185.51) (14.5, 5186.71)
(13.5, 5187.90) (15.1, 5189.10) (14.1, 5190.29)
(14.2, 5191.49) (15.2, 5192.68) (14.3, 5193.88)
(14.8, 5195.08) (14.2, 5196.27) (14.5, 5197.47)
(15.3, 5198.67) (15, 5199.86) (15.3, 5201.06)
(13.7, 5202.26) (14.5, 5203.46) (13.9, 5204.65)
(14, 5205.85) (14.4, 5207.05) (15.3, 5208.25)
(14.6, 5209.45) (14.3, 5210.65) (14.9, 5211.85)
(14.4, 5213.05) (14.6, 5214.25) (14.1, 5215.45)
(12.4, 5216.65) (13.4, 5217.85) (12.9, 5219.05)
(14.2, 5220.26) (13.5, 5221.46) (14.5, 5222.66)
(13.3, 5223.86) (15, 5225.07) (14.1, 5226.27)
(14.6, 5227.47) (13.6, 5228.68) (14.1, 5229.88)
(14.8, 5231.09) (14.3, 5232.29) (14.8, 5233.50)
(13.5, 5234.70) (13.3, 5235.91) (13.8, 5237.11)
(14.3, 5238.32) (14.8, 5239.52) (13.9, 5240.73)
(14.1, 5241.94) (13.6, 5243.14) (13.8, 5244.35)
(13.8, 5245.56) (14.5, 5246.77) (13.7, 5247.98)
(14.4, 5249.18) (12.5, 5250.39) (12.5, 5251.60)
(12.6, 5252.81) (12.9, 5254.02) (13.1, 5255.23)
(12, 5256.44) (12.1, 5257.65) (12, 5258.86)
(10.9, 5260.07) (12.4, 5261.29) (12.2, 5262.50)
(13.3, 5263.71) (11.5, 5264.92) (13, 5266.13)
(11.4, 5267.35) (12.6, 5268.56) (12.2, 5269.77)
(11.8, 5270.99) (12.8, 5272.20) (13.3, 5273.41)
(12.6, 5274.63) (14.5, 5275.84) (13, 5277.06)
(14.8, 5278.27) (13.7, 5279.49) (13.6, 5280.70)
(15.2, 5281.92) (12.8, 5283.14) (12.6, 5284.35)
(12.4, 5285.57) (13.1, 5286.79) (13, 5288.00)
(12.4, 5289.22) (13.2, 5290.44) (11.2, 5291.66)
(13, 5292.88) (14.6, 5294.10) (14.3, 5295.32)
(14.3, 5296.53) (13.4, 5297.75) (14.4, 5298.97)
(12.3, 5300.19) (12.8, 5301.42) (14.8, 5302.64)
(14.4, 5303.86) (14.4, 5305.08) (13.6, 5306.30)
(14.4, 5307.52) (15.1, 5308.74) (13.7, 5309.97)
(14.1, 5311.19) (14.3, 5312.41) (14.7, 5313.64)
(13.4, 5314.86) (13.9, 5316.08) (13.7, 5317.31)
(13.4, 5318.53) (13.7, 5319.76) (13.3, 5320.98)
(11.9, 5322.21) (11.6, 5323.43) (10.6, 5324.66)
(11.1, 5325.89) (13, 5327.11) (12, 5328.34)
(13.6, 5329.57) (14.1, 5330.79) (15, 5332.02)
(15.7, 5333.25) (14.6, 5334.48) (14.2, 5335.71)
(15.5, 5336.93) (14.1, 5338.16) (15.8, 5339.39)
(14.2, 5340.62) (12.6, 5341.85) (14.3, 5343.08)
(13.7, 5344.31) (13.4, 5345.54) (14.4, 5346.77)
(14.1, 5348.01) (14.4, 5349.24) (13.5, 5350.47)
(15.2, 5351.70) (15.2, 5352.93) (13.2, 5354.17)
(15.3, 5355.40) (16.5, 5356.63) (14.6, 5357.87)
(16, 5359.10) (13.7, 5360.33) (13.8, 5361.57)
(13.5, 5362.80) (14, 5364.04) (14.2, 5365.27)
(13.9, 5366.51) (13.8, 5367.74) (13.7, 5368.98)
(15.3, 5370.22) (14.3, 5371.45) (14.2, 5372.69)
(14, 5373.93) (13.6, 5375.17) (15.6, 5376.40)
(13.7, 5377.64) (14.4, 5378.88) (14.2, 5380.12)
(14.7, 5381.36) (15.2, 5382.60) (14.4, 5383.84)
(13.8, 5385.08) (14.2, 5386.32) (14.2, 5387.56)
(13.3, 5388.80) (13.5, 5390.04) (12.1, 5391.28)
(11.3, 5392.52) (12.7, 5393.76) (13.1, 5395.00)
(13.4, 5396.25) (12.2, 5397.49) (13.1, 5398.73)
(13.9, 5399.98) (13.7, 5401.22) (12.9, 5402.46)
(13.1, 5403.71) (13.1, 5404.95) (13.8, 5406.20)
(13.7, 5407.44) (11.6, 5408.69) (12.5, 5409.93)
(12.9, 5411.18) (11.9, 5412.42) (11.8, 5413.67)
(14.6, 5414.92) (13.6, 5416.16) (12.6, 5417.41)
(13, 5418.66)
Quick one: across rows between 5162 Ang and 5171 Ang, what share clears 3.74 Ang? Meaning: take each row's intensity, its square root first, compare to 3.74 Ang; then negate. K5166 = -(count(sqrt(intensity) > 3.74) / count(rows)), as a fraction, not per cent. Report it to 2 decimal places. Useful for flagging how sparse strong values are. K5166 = -0.57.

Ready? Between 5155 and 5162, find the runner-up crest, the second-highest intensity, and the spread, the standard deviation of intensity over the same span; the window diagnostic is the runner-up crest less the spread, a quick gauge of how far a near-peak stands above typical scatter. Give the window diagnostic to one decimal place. 13.2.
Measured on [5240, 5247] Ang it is 13.8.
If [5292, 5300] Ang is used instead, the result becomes 13.8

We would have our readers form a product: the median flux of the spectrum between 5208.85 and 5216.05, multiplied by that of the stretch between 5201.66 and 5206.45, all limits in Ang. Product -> 202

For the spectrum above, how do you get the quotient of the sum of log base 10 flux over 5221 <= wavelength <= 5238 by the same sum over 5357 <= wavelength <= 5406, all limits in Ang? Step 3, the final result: 0.4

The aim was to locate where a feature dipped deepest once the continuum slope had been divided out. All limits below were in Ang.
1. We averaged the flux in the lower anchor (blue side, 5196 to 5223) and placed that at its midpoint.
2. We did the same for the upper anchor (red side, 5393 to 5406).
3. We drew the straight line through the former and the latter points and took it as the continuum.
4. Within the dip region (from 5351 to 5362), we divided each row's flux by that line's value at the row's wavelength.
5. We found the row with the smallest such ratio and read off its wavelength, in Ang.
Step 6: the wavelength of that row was 5354.17 Ang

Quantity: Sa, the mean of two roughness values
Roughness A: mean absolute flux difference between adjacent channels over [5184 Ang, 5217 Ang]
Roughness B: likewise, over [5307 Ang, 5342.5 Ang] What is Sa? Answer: 0.77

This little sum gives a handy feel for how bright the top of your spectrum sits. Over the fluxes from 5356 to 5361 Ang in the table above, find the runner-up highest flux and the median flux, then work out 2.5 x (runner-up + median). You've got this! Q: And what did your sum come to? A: 78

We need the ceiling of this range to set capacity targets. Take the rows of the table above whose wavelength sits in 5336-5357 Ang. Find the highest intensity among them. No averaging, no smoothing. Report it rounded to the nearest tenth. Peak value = 16.5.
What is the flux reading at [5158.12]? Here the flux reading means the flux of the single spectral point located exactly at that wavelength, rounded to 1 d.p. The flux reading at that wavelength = 13.0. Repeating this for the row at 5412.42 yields 11.9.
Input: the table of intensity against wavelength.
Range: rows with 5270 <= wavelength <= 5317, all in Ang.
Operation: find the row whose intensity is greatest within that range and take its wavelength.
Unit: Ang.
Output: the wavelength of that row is 5281.92 Ang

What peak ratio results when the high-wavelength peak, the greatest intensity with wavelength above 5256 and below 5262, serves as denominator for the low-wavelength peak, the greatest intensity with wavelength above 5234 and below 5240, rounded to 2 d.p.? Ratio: 1.19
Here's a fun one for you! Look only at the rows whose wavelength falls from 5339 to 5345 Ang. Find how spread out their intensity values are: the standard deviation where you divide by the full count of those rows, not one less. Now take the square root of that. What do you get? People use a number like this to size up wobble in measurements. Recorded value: 1.0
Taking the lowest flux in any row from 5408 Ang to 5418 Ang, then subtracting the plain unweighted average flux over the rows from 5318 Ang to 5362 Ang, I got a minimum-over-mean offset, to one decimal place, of -2.3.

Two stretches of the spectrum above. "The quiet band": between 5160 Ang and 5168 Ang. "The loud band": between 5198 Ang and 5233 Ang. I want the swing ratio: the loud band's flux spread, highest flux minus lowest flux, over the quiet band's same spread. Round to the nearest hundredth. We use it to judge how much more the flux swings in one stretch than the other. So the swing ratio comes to 1.38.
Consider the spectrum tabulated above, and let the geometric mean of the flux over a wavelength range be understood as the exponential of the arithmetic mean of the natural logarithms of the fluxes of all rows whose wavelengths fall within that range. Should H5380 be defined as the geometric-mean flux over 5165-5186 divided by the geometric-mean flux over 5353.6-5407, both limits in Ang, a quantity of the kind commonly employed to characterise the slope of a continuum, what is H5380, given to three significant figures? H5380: 1.02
